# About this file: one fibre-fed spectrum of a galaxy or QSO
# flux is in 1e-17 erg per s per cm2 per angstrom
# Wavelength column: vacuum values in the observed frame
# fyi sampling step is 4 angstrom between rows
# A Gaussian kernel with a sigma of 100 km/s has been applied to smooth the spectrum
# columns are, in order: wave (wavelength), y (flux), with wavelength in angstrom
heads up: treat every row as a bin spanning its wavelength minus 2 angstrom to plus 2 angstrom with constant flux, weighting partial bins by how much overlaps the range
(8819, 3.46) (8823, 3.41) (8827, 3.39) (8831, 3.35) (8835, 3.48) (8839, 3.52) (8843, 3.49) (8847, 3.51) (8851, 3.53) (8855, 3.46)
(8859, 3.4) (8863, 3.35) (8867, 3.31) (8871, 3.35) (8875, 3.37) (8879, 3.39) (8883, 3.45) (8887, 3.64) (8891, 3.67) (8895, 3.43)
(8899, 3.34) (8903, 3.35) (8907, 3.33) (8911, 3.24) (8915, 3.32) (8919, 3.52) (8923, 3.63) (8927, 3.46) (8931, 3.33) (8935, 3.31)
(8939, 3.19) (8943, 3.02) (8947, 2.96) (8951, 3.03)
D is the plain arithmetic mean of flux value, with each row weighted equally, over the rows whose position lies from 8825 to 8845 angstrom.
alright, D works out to 3.446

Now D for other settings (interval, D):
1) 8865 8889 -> 3.418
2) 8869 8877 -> 3.360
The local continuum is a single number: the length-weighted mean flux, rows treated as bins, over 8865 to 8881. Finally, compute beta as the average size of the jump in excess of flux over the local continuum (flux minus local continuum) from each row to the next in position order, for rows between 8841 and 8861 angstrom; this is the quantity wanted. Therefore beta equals 0.04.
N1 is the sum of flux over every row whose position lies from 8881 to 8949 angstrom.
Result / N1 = 57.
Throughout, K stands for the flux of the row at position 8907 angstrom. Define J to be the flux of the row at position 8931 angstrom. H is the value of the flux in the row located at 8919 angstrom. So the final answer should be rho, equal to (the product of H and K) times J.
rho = 39.0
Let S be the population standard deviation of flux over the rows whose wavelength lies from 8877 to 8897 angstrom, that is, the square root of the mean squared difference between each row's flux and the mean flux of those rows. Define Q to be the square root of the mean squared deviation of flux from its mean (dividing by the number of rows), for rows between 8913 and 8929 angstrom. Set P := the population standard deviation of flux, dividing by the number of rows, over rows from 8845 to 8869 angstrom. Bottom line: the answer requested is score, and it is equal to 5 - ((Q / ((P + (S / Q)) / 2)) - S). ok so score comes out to 4.91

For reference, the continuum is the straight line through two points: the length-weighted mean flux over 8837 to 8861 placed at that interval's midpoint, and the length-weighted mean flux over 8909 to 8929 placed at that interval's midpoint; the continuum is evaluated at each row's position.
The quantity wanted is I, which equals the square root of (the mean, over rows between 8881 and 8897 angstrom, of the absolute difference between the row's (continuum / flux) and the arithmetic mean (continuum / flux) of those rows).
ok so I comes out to 0.172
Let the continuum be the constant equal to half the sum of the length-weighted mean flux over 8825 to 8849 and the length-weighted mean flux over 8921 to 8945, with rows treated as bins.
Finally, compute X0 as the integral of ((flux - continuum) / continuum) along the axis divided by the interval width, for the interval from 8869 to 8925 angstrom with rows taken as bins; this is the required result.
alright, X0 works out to 0.012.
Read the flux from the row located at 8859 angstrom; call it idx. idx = 3.4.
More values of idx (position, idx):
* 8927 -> 3.46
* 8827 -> 3.39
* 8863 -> 3.35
